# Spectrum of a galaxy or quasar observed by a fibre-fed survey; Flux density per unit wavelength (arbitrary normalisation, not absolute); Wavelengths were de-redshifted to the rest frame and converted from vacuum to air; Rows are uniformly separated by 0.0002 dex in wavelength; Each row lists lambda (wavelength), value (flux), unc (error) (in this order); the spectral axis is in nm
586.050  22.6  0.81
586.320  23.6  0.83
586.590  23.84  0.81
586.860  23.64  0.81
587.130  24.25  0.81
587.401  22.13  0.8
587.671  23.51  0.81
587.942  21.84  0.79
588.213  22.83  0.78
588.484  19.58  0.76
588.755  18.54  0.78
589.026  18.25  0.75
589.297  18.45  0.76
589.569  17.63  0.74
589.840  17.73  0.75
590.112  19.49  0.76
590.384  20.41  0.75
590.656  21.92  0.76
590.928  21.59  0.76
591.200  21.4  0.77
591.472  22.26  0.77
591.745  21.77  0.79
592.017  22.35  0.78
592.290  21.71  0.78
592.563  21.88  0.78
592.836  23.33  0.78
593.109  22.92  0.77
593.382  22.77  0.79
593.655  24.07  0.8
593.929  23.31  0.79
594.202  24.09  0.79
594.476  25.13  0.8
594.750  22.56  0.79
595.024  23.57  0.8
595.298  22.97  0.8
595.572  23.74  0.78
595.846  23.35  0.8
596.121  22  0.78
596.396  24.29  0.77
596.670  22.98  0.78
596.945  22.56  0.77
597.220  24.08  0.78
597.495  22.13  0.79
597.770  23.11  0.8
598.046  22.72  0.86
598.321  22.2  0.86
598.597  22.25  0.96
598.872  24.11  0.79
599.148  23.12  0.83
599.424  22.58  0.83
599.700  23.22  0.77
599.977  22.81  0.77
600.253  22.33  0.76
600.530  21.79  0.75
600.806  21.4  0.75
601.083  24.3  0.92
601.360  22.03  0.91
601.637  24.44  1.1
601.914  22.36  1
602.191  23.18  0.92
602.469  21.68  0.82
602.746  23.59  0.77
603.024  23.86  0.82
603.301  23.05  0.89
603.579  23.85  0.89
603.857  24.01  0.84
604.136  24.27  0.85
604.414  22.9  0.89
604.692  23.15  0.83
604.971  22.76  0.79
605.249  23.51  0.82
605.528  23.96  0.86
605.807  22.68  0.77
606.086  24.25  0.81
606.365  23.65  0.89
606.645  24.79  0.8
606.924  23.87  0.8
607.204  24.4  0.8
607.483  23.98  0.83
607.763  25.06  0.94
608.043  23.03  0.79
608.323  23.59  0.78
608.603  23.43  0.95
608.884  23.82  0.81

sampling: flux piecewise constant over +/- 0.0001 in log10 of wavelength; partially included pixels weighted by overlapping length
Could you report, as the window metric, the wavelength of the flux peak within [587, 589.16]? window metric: 587.130 nm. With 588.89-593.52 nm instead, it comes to 592.836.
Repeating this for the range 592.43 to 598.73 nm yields 594.476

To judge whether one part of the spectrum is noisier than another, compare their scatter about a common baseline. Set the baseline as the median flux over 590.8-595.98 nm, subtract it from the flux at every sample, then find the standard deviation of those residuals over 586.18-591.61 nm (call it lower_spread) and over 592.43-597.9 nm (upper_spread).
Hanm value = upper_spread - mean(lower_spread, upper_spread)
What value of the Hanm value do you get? -0.7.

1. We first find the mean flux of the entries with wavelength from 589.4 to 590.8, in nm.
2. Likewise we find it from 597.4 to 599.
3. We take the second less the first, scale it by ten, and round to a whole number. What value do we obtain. 33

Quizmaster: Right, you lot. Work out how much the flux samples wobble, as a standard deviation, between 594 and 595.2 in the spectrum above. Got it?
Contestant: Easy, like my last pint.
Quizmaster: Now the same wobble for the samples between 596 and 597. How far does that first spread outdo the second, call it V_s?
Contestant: 0.1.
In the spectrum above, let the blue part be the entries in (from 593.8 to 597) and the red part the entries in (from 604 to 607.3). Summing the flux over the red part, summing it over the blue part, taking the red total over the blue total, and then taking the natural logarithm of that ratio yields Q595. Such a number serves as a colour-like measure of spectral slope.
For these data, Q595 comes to 0.013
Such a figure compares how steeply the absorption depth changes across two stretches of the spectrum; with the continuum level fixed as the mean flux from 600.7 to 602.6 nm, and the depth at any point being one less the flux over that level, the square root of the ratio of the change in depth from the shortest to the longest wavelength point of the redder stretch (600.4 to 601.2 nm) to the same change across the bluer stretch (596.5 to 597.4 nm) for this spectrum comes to 1.5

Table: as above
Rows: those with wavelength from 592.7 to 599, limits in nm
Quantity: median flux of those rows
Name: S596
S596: 23.1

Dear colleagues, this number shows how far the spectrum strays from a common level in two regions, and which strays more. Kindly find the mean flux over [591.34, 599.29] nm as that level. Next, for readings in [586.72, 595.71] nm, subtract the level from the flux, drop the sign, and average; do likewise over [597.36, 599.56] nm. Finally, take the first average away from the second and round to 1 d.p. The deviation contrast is -1.1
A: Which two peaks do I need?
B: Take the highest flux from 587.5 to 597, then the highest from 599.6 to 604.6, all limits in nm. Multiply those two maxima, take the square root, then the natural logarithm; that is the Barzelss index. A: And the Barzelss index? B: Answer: 3.21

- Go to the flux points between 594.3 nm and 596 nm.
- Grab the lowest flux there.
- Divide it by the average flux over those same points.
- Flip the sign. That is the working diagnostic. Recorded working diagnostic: -0.958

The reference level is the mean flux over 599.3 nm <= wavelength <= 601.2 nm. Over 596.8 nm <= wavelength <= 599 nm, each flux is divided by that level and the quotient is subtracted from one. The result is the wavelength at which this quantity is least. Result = 598.872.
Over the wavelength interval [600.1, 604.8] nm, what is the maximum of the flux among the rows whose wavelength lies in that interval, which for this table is 24.44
